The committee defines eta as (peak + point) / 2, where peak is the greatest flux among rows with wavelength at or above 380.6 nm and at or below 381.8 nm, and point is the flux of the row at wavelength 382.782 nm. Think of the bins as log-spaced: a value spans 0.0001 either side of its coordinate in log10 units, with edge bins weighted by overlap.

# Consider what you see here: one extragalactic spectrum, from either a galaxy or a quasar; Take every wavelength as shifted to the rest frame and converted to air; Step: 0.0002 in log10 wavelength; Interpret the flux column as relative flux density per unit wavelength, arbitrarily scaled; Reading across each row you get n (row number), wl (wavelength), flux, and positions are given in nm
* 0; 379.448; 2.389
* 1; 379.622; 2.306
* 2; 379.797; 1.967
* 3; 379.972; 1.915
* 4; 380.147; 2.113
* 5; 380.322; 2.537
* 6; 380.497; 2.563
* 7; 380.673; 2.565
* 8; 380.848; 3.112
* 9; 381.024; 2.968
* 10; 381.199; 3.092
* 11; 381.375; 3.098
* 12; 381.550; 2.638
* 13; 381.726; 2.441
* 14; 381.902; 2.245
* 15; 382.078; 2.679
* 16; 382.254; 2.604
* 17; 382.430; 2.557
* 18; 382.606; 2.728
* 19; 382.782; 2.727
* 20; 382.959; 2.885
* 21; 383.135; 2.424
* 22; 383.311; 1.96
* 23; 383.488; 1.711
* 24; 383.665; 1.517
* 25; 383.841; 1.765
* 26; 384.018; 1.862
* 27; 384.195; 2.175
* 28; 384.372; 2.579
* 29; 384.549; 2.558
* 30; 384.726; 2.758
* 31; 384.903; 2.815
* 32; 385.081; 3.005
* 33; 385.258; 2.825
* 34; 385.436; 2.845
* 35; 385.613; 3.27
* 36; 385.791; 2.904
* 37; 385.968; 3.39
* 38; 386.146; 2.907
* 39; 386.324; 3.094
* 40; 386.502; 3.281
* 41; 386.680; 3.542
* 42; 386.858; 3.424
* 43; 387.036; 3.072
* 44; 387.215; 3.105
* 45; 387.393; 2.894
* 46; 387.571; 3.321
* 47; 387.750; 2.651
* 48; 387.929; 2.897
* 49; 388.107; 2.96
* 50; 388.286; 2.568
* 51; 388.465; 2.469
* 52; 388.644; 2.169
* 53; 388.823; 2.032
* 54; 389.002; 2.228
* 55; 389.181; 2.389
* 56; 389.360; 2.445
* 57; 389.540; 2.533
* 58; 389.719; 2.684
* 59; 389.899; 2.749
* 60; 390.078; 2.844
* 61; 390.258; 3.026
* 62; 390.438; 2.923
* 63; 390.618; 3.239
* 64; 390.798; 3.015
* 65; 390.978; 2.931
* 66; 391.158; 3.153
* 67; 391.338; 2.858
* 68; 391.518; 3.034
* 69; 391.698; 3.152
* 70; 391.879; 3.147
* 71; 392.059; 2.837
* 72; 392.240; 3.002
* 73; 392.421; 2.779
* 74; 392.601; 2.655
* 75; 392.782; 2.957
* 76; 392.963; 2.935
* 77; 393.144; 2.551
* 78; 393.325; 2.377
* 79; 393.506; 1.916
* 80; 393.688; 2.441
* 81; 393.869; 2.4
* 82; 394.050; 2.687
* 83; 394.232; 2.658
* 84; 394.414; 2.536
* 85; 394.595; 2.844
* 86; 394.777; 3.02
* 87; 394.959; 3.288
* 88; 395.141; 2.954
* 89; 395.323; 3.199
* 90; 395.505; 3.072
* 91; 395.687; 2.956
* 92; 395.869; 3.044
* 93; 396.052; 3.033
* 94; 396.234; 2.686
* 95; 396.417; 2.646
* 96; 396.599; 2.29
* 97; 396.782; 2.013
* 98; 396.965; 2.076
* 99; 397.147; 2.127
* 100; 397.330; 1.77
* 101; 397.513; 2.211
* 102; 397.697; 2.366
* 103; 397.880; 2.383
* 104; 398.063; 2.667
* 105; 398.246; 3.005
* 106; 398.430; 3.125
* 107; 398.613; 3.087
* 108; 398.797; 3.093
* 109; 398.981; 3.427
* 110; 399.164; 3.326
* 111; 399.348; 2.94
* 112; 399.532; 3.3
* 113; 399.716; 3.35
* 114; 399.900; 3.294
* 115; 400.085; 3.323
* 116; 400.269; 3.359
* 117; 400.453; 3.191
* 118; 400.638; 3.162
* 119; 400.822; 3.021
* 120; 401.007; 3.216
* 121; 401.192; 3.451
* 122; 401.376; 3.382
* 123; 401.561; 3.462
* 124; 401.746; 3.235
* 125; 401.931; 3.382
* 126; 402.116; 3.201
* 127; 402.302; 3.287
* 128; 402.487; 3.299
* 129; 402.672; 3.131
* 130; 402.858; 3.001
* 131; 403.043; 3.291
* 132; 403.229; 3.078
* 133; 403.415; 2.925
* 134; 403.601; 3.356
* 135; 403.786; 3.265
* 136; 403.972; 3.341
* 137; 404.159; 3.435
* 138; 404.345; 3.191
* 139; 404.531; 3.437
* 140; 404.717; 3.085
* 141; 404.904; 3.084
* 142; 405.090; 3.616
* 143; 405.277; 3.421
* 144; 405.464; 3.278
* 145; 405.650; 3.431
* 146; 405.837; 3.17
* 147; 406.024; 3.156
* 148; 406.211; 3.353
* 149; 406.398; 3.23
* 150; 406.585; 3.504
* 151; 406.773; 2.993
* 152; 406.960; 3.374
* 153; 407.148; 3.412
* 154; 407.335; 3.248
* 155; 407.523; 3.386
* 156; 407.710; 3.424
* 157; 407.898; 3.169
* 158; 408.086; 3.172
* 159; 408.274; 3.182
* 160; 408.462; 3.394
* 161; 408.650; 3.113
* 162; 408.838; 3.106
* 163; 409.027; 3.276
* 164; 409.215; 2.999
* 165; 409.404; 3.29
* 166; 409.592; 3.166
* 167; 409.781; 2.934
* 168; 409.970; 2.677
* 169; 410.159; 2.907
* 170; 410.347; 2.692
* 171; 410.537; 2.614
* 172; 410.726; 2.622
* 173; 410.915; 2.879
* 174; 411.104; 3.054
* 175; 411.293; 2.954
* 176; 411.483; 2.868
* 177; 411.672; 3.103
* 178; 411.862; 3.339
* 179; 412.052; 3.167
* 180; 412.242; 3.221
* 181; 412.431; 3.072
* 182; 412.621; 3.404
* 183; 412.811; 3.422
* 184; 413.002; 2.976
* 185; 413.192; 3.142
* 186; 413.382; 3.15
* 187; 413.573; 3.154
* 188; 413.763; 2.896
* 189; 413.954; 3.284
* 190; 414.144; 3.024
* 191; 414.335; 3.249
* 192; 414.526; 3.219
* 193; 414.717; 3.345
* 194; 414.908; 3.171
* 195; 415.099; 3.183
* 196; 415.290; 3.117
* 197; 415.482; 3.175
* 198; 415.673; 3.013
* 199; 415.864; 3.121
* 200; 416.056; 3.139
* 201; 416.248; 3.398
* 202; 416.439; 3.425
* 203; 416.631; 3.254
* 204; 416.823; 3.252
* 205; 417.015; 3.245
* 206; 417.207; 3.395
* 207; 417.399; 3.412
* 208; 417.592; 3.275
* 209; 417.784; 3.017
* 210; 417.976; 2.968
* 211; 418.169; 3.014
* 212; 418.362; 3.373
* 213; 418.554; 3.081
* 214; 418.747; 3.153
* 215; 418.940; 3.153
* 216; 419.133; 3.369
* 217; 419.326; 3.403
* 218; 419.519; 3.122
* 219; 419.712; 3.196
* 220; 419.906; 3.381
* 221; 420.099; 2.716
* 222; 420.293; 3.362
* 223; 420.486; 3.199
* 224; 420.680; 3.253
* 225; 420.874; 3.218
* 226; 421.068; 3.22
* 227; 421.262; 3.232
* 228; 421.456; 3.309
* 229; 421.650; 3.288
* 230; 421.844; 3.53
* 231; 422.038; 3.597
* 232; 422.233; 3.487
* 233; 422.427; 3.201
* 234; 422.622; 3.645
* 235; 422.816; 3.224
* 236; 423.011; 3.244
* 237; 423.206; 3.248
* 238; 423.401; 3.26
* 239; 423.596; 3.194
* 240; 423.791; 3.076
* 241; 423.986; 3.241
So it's 2.92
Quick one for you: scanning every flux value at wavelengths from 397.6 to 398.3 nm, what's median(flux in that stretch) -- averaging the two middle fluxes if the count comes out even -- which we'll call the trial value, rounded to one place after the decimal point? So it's 2.5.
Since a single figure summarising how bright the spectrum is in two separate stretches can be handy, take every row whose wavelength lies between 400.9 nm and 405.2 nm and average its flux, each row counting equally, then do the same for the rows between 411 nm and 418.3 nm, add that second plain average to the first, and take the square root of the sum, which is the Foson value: 2.54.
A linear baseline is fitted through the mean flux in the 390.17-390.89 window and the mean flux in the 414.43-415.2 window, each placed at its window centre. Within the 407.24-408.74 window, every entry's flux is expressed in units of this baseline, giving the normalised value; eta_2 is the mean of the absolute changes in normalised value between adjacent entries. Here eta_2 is 0.042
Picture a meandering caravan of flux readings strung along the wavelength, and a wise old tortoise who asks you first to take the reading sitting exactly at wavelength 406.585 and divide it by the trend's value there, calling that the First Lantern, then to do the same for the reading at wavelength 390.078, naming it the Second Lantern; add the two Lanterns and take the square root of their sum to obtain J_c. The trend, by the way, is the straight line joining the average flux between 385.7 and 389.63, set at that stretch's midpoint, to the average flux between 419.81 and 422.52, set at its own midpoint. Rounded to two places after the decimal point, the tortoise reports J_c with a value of 1.46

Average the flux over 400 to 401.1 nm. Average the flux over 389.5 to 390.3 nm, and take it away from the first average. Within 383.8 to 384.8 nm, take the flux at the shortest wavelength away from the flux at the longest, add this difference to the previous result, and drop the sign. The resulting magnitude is 1.44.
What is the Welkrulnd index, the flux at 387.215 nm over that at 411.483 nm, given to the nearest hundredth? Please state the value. 1.08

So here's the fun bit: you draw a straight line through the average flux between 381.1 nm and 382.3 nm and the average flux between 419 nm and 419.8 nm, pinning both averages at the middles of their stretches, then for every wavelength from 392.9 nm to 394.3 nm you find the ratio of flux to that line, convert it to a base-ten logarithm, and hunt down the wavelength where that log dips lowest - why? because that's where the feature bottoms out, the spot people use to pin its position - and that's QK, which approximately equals 393.506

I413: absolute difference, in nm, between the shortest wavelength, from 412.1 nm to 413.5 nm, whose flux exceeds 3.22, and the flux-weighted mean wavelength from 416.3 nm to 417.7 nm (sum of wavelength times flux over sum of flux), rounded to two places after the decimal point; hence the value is 4.77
